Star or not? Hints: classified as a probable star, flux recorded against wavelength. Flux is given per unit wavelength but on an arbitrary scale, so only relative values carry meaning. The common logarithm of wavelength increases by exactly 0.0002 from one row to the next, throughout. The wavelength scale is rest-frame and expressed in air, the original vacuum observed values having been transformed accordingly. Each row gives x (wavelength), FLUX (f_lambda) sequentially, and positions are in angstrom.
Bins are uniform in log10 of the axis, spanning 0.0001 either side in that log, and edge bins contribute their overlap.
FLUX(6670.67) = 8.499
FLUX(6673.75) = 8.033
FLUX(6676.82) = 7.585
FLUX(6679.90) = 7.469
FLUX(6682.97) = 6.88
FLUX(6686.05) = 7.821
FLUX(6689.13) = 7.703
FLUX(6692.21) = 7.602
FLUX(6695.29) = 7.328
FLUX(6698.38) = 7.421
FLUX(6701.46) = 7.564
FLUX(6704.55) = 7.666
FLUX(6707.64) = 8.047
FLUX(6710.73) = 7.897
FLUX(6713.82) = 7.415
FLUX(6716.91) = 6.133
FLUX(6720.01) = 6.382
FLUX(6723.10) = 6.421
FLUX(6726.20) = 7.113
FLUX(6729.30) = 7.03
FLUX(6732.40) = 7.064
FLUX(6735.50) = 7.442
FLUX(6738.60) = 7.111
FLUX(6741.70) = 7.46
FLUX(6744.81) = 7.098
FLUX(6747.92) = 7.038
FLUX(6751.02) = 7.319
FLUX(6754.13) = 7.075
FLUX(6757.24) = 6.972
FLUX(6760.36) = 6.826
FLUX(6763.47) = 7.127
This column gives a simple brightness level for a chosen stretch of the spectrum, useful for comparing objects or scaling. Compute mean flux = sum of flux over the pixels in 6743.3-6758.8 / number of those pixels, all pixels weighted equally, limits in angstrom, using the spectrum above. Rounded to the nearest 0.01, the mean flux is 7.10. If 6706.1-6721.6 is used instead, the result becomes 7.17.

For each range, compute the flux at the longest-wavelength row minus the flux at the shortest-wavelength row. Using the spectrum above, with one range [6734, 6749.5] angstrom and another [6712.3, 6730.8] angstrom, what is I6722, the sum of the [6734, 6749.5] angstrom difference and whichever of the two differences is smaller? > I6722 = -0.8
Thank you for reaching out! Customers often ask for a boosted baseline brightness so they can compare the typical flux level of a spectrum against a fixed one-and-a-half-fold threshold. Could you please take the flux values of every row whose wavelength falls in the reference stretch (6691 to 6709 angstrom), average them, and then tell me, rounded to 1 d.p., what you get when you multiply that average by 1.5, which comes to 11.4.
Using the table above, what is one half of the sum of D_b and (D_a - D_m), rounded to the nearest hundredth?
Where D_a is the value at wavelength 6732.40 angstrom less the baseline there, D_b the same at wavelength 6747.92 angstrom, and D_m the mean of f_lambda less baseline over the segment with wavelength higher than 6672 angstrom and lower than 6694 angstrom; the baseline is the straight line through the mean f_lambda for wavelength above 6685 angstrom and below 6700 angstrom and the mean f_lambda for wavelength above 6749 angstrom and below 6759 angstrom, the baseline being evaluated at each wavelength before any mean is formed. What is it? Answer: -0.14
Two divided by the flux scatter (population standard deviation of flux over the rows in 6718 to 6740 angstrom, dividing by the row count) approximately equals 6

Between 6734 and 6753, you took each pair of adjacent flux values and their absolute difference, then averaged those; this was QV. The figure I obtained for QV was 0.28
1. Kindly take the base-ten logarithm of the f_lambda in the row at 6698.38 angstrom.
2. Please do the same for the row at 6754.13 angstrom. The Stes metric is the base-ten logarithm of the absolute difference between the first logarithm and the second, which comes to -1.68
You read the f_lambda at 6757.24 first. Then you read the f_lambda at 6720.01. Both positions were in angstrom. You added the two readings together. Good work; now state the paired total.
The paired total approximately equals 13.4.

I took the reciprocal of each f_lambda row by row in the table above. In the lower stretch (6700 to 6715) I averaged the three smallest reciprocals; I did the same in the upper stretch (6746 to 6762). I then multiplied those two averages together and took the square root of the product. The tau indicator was 0.133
